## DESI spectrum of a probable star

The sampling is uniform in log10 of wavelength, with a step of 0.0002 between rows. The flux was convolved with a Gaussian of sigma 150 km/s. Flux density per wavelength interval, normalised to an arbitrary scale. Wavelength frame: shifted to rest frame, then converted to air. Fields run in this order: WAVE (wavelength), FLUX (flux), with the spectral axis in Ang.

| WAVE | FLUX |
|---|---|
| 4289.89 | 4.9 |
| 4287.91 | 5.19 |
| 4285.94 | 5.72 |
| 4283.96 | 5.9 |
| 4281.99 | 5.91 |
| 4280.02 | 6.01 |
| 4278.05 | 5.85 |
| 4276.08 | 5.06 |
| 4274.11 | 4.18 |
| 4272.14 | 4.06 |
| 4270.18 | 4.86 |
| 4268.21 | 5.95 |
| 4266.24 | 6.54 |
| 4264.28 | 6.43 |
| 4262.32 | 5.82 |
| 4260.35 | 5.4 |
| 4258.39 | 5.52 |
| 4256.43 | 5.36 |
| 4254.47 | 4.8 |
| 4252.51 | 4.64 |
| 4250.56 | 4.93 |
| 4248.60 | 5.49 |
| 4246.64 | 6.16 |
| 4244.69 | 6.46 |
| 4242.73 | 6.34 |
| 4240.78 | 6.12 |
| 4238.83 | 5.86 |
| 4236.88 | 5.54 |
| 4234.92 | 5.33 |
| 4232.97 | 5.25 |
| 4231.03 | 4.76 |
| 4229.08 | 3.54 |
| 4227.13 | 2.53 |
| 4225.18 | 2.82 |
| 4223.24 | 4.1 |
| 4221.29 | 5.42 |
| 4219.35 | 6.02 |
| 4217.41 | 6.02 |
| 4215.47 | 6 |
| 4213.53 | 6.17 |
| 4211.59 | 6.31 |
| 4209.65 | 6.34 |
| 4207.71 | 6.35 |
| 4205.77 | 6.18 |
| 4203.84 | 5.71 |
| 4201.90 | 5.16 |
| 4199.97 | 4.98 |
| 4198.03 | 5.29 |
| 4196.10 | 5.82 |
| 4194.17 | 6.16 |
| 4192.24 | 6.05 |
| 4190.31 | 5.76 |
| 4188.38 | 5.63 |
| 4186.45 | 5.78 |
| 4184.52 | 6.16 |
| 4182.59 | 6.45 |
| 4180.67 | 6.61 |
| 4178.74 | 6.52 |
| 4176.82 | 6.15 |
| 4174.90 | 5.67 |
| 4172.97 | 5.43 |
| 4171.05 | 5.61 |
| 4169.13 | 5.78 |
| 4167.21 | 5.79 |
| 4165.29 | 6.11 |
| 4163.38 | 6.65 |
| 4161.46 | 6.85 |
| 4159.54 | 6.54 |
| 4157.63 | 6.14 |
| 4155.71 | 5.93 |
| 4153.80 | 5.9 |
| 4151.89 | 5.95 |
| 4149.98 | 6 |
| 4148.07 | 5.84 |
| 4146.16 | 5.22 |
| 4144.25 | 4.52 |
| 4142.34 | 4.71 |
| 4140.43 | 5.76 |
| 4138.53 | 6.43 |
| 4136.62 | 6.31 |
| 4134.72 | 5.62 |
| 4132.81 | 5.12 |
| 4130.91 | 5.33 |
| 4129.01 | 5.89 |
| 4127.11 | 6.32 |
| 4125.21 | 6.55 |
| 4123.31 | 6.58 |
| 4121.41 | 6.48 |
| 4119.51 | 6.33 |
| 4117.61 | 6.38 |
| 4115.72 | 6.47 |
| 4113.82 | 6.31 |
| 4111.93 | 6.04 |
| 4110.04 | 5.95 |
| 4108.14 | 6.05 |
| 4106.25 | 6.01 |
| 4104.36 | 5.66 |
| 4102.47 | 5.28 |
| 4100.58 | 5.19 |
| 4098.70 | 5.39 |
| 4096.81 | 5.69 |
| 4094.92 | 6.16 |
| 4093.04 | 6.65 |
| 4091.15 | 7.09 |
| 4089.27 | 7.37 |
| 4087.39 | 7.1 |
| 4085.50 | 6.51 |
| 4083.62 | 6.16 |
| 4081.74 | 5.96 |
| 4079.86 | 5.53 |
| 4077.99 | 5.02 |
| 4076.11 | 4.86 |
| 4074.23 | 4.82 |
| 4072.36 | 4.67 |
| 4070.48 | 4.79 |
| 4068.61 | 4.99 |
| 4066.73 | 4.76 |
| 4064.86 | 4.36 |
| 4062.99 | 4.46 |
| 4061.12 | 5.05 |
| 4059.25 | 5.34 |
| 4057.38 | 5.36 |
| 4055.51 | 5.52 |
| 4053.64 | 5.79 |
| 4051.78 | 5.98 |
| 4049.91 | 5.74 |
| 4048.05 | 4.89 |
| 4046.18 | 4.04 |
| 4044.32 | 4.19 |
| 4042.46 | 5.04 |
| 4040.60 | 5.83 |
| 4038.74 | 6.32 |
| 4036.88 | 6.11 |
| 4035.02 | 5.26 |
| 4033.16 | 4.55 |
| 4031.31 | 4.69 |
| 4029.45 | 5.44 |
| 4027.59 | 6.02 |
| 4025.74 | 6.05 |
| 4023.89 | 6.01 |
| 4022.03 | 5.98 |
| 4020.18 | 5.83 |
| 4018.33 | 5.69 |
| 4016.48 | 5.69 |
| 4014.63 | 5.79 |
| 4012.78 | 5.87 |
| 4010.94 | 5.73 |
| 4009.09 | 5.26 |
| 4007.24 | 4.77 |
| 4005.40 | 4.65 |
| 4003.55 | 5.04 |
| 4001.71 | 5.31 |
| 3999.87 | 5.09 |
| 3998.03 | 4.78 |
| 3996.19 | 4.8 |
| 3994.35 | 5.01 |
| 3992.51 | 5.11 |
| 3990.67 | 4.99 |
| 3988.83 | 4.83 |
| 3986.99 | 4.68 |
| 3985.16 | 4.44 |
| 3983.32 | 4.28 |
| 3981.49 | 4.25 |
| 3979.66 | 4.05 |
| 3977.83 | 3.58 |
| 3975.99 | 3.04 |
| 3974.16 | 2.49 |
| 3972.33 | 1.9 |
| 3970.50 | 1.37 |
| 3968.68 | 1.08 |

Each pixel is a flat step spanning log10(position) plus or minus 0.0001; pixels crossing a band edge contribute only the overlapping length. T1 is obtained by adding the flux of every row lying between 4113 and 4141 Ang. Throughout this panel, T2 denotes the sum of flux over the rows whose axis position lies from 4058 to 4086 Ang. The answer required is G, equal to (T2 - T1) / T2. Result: -0.189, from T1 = 91.9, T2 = 77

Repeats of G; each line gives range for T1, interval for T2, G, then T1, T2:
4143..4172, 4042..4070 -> -0.176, 88.8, 76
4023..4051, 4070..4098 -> 0.093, 80.2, 88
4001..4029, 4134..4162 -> 0.046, 83.7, 88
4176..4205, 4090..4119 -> 0.023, 88.2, 90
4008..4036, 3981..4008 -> -0.164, 83.9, 72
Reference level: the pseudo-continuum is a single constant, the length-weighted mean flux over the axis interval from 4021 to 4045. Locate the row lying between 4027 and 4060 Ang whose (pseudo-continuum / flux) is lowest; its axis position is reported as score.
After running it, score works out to 4038.74 Ang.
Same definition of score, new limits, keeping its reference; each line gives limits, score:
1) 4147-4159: 4157.63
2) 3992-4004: 4001.71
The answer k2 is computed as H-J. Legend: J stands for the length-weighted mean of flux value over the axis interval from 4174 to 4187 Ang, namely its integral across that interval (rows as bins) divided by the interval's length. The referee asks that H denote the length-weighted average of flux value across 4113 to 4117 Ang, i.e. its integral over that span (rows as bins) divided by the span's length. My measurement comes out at 0.2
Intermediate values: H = 6.39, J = 6.2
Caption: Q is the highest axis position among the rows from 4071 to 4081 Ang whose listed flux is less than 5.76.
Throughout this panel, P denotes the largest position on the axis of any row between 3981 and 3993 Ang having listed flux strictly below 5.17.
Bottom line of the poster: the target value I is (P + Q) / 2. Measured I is 4036.2 Ang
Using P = 3992.51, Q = 4079.86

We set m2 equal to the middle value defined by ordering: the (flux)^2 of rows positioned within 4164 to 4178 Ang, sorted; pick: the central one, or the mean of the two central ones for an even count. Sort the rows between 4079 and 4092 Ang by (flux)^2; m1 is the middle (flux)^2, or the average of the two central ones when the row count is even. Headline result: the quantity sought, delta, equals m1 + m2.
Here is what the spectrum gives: 76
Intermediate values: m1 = 42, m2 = 33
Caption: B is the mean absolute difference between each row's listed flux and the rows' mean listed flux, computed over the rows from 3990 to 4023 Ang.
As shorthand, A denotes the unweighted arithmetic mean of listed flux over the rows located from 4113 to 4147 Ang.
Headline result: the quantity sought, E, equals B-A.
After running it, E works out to -5.5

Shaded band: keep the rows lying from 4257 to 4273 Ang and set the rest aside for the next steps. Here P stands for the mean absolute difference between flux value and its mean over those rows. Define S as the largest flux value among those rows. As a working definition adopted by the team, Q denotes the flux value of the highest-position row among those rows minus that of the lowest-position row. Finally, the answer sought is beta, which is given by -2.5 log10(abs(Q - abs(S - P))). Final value -2.17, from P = 0.61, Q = -1.5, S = 6.54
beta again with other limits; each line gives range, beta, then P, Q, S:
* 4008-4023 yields -1.77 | 0.14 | 0.7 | 5.98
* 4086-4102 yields -2.33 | 0.72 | -1.9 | 7.37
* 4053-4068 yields -2.02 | 0.42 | -1.0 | 5.79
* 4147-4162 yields -1.86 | 0.28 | 1.0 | 6.85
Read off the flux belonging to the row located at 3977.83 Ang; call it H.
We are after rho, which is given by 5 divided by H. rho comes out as 1.40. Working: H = 3.58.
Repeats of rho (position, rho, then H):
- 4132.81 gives 0.98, 5.12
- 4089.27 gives 0.68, 7.37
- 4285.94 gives 0.87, 5.72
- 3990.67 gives 1.00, 4.99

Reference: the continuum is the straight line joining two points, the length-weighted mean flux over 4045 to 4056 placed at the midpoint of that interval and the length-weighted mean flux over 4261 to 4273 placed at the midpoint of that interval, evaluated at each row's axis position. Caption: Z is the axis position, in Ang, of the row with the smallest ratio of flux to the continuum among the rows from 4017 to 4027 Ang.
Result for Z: 4018.33 Ang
